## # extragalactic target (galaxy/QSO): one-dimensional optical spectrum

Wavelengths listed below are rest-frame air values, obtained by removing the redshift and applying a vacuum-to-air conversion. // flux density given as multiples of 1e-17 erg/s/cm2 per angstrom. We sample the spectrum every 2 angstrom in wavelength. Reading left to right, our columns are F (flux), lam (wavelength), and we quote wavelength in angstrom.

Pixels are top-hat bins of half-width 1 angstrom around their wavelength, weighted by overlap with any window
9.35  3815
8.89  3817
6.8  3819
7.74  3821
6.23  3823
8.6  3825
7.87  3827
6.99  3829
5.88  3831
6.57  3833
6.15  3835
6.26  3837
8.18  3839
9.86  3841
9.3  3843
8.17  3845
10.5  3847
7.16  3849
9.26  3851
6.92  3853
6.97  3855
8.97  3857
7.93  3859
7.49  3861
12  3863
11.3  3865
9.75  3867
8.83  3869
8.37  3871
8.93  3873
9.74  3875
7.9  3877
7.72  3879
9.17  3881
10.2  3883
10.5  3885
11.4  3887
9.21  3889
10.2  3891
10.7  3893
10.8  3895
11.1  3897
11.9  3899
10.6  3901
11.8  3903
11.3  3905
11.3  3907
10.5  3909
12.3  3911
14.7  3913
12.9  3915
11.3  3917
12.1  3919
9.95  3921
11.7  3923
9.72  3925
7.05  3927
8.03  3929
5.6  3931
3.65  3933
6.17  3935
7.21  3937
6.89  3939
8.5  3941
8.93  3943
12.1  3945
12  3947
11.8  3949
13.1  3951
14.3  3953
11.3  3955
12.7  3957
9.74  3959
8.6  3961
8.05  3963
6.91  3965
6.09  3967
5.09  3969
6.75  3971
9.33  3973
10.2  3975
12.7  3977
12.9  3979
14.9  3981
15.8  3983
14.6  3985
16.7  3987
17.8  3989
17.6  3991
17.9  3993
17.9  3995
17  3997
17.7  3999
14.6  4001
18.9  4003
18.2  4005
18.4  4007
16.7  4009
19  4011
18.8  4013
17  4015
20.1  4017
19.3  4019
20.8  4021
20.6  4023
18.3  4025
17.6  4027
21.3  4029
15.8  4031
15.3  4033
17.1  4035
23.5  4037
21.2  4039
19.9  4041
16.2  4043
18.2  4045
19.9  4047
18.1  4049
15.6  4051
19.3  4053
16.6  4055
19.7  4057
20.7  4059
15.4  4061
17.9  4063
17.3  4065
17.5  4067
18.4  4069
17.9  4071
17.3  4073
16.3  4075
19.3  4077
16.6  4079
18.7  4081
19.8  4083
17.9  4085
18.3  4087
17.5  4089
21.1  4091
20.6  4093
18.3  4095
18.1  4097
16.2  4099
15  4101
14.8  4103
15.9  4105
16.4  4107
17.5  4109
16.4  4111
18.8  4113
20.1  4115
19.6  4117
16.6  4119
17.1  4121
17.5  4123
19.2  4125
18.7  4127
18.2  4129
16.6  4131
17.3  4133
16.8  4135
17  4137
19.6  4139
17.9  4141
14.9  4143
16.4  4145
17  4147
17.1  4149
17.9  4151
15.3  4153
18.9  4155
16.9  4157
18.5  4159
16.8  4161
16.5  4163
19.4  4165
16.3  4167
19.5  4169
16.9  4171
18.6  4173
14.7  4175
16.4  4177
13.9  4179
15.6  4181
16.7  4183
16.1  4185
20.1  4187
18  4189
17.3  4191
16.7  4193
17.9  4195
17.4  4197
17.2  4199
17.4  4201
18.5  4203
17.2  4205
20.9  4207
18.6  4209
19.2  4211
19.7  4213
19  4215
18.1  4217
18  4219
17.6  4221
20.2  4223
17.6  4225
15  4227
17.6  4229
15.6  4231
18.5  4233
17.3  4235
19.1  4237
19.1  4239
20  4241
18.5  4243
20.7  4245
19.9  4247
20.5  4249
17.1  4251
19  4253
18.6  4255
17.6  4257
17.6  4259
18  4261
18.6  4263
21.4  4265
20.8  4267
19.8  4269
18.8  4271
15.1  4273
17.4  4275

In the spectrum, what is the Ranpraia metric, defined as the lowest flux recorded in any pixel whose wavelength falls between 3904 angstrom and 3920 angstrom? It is 10.5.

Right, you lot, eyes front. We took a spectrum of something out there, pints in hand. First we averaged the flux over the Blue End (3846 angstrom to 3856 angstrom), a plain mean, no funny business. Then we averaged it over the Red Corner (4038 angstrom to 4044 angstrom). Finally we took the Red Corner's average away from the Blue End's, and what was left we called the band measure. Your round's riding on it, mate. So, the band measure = -11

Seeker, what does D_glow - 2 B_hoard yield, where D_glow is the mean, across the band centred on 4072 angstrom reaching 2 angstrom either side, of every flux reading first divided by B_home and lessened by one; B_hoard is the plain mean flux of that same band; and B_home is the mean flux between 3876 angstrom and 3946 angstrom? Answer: -34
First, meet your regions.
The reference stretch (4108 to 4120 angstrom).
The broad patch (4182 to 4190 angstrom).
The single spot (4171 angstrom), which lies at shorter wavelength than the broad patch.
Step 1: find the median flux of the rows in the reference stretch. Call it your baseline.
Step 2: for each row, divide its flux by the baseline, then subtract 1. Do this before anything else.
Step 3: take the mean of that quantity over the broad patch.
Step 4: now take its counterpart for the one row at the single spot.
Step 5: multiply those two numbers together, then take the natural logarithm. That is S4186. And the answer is -6.4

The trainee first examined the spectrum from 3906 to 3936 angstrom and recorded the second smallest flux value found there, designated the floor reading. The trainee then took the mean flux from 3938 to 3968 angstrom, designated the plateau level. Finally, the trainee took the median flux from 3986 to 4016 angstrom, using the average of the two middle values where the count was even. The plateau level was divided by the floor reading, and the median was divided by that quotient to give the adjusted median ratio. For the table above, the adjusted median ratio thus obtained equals 9.9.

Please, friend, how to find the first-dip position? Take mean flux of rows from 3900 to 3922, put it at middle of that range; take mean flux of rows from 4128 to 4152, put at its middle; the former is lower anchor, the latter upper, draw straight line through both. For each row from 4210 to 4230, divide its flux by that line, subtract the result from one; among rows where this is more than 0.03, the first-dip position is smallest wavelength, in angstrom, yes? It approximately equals 4217 angstrom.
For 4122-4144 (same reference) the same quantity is 4143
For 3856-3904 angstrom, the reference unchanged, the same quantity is 3857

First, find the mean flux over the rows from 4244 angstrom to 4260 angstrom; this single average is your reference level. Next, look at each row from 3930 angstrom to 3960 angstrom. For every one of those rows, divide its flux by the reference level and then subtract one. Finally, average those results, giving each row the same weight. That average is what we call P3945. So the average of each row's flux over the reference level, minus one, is -0.5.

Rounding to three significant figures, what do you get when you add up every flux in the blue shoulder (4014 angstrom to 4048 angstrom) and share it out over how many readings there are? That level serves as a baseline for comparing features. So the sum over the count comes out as 18.9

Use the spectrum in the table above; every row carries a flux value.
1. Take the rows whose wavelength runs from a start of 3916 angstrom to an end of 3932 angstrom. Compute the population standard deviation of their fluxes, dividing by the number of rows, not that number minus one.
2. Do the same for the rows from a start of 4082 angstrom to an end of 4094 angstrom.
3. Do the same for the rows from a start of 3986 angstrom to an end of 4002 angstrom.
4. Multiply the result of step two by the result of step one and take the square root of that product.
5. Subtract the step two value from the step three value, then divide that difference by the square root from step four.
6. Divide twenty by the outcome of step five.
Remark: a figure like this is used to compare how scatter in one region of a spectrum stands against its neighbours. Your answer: -106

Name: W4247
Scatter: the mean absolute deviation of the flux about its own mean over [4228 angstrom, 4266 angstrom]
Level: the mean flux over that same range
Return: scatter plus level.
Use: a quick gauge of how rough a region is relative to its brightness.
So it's 19.8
